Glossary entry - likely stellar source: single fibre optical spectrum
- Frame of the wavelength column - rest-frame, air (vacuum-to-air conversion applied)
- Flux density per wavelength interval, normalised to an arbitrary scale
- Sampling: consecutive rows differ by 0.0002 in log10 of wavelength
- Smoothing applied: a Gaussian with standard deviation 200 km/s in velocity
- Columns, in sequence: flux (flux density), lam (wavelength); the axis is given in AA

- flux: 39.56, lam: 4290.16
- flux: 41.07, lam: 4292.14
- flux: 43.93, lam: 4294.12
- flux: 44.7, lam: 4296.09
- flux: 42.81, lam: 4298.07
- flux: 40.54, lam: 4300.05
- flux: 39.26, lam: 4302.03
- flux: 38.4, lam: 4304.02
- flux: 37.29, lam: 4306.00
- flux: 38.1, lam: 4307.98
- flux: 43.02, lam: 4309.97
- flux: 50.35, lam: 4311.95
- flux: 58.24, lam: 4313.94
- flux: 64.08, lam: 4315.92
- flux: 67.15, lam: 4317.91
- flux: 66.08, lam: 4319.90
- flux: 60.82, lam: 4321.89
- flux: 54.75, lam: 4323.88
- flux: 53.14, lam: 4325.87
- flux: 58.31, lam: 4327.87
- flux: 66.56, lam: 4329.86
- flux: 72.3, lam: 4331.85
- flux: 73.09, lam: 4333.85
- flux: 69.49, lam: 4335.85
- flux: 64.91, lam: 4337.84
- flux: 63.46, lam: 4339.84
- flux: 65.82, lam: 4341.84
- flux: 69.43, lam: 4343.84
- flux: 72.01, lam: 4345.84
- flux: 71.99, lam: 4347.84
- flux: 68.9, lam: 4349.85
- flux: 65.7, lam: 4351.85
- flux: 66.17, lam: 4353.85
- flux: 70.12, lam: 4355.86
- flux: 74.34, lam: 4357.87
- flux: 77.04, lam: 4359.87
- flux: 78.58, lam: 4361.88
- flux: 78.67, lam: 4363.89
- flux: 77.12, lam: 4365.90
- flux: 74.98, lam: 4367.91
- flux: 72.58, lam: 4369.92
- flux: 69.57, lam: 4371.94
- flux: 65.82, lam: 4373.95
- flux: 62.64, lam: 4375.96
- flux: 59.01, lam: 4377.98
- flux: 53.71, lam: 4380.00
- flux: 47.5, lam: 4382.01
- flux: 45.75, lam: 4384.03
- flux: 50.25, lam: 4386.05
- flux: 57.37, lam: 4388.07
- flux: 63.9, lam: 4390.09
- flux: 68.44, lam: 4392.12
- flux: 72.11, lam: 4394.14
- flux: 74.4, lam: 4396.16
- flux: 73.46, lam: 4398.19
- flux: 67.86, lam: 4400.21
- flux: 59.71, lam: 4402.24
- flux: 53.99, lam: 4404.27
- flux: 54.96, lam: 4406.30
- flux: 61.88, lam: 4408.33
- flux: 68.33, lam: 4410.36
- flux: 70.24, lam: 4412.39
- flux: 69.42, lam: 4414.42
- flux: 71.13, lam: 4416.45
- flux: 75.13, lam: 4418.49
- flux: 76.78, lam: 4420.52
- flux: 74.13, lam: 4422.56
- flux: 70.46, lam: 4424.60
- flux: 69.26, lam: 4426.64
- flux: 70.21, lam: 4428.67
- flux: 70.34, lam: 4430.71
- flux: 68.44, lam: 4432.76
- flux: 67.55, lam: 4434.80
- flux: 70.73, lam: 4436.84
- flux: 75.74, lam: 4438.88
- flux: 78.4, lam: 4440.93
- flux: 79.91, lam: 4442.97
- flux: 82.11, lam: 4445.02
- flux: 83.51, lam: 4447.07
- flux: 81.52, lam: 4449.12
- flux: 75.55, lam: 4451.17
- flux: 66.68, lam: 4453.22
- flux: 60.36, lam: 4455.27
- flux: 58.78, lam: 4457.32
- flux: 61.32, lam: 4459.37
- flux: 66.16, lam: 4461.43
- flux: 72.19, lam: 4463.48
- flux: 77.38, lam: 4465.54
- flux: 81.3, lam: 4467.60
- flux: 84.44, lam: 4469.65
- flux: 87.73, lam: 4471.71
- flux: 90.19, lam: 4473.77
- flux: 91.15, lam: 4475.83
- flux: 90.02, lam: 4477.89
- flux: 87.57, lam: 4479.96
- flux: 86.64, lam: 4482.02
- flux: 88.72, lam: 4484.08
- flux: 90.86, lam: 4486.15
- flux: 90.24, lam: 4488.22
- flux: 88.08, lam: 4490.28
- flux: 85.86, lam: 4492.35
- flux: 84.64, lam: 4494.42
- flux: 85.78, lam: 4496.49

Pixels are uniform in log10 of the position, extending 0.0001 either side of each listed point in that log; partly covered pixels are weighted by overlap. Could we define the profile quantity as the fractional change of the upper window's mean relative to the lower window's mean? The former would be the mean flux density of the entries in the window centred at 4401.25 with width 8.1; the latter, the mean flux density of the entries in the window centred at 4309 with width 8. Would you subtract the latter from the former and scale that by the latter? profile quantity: 0.51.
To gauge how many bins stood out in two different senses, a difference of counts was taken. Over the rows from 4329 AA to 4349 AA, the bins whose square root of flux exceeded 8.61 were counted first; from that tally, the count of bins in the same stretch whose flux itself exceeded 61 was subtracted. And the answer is -10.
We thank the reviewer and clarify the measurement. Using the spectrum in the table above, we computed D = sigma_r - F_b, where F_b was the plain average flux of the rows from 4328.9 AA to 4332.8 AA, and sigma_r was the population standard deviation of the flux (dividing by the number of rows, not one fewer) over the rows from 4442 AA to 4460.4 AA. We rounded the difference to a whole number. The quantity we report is -60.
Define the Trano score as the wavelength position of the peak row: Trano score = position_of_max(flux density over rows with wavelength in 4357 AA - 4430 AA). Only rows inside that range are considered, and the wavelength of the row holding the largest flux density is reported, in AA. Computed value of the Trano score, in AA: 4363.89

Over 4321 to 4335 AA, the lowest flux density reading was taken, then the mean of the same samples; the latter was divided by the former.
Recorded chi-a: 1.18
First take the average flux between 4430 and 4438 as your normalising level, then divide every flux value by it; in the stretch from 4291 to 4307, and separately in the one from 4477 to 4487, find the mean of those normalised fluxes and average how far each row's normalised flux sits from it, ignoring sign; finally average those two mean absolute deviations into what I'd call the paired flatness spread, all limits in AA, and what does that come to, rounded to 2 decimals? 0.03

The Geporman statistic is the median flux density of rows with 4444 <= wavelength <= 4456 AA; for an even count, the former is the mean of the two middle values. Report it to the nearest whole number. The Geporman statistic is 79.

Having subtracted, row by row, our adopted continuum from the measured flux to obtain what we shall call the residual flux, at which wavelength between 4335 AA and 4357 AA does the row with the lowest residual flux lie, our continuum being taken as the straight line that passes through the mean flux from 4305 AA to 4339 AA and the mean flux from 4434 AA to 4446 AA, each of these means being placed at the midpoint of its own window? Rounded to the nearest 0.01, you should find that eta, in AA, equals 4339.84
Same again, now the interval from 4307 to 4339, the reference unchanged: 4307.98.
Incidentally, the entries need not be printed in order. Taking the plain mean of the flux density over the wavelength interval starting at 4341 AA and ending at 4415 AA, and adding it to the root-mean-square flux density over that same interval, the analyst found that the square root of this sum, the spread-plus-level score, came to 11.5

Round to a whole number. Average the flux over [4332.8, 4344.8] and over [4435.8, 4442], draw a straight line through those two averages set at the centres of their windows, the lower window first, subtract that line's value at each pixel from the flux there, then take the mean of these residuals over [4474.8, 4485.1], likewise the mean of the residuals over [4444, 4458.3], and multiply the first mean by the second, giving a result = -35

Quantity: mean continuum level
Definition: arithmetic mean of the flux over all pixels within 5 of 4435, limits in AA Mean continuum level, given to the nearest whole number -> 71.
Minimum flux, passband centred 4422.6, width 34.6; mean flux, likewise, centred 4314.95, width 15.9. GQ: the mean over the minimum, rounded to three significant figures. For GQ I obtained 1.02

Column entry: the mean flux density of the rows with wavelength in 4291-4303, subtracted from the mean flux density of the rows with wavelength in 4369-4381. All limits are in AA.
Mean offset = 22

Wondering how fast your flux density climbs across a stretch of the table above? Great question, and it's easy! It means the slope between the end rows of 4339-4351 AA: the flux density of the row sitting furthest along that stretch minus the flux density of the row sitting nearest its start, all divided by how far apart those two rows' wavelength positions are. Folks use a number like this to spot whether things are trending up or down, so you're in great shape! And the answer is 0.54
